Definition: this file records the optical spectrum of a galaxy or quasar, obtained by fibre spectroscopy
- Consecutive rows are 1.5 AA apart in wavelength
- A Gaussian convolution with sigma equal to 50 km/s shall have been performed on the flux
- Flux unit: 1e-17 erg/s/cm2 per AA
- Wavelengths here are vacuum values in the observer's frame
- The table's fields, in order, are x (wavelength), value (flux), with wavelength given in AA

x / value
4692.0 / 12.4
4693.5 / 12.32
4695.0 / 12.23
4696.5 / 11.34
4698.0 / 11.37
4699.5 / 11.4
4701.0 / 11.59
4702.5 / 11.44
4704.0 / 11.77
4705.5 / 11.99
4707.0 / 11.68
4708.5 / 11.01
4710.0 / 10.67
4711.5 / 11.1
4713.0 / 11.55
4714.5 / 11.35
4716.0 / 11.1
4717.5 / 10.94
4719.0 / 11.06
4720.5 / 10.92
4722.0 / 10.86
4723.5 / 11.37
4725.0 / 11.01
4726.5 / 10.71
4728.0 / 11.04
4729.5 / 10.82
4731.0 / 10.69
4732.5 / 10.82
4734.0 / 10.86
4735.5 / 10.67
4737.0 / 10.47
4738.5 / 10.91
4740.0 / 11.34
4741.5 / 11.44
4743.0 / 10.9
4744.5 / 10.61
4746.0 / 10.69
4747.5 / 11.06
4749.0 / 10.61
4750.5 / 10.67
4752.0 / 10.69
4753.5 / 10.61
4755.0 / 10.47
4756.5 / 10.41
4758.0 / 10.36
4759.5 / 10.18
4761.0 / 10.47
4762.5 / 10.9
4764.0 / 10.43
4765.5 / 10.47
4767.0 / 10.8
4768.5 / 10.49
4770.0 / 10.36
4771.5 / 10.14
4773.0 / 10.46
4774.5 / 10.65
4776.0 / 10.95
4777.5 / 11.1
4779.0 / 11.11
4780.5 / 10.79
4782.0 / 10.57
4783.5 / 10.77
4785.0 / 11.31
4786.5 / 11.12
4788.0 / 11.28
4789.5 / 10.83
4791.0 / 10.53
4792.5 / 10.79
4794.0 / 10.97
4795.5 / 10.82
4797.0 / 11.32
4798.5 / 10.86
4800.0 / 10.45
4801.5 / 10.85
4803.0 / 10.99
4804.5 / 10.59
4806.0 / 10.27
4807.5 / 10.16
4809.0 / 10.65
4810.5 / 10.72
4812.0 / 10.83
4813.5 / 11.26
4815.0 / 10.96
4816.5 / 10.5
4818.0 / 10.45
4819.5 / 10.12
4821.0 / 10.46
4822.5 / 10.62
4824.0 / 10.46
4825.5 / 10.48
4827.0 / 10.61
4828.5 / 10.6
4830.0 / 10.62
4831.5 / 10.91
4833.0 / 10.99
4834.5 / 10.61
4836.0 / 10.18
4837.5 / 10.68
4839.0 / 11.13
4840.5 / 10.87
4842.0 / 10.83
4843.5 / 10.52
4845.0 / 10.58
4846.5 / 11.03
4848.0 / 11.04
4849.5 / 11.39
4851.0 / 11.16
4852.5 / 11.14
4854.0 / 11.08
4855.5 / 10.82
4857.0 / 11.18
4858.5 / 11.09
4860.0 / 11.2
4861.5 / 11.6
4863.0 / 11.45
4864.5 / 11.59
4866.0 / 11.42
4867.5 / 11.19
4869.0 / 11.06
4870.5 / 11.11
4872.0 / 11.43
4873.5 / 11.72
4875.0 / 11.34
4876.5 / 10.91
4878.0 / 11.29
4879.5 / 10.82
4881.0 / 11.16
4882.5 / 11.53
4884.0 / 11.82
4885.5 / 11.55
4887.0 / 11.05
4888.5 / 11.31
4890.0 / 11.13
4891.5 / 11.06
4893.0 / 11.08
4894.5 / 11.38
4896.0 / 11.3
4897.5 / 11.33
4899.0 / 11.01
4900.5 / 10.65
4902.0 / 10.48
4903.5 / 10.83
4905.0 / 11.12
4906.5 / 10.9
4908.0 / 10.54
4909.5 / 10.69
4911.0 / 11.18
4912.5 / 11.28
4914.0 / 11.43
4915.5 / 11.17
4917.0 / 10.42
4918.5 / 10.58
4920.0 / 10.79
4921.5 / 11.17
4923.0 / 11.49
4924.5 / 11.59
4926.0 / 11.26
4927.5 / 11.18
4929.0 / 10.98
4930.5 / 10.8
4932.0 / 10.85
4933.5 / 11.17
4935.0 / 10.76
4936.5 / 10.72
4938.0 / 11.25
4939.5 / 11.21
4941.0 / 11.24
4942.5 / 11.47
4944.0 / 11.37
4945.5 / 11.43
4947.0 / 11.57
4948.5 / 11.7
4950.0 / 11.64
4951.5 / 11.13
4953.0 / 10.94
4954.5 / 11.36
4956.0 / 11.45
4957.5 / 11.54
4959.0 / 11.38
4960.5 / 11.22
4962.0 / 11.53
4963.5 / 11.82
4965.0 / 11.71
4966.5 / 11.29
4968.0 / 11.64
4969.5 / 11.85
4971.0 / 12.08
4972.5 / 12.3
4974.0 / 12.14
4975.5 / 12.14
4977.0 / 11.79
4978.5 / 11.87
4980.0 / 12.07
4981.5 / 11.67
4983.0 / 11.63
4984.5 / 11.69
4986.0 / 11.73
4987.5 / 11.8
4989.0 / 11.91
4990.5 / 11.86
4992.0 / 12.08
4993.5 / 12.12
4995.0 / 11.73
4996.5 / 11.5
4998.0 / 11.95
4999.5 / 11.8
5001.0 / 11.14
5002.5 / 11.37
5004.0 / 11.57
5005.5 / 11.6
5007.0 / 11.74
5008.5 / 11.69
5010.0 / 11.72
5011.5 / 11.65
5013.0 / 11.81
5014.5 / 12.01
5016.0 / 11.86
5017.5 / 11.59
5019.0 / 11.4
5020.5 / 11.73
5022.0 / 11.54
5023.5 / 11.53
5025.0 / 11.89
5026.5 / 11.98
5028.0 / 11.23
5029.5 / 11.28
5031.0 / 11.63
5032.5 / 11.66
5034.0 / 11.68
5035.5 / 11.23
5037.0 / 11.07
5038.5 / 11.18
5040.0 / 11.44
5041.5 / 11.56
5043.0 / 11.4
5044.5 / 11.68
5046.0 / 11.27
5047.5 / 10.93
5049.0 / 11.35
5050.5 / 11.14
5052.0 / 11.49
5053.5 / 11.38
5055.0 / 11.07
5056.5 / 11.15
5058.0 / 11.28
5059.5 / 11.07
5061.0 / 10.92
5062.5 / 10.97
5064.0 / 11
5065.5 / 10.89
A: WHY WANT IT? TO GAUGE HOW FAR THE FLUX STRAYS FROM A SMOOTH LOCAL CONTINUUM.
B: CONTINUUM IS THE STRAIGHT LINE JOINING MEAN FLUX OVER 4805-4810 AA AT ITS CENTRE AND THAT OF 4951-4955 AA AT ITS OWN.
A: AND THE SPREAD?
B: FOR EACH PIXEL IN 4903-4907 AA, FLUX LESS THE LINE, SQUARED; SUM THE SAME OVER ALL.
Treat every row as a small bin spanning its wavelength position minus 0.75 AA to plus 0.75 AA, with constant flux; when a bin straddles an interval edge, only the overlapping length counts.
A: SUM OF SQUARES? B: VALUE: 0.06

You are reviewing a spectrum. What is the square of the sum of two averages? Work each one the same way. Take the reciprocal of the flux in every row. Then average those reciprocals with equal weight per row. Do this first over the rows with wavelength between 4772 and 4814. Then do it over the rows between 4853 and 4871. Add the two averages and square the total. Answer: 0.0330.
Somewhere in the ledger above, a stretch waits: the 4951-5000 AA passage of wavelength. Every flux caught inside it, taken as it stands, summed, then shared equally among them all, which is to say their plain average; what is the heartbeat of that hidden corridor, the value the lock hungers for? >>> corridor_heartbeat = 11.72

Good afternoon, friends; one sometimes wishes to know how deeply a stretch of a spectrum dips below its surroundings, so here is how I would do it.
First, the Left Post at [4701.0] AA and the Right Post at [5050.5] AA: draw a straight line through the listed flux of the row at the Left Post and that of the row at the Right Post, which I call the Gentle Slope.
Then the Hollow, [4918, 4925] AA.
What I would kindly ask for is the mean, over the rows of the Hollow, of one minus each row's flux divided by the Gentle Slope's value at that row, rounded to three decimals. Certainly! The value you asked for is 0.016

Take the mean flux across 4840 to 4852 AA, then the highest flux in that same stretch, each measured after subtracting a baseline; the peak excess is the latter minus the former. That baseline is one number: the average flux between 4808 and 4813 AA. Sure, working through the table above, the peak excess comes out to 0.46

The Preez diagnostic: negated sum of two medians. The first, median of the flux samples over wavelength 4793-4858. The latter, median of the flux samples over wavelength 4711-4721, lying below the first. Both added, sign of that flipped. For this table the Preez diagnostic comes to -21.9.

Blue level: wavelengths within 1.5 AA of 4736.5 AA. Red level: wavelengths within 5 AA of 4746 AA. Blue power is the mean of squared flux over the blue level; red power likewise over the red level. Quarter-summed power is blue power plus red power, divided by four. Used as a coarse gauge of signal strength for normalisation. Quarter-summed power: 57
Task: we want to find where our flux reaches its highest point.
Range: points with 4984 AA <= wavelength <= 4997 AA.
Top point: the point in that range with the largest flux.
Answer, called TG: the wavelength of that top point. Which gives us 4993.5 AA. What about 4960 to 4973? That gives 4972.5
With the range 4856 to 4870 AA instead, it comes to 4861.5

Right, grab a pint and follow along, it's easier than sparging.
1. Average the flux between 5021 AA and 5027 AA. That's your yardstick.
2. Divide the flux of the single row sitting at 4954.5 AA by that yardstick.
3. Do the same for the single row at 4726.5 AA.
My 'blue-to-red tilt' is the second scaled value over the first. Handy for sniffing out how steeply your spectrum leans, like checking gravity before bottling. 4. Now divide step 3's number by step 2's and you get 0.943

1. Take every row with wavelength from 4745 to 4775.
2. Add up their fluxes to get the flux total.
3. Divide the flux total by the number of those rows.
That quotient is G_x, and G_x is 10.5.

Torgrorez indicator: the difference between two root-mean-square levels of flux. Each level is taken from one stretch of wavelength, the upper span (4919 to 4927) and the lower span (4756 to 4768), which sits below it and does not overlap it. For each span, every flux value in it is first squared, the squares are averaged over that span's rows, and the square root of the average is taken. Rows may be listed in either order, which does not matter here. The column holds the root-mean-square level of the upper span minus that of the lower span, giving 0.76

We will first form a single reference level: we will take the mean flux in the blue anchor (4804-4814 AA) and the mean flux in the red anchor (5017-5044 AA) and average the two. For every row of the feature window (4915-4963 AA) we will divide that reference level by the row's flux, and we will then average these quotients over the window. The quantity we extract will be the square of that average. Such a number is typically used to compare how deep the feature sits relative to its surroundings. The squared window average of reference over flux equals 0.98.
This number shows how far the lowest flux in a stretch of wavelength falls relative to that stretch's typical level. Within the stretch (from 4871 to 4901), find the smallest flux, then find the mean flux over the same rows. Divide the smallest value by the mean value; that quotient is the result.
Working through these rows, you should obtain 0.947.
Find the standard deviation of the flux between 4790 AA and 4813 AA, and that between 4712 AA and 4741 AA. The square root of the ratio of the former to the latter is 1.03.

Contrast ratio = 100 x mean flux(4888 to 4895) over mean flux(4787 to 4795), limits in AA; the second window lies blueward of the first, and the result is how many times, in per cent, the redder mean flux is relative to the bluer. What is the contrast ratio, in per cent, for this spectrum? 103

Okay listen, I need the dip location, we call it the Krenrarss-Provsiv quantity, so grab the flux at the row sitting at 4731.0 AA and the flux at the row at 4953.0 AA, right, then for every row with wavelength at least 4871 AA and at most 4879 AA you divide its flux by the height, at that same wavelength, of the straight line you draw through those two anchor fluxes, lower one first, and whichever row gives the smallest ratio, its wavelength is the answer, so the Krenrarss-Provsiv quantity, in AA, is 4876.5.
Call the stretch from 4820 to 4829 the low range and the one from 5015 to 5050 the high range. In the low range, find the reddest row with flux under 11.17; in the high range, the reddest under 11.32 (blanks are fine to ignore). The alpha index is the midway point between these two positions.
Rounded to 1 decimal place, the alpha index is 4938.0 AA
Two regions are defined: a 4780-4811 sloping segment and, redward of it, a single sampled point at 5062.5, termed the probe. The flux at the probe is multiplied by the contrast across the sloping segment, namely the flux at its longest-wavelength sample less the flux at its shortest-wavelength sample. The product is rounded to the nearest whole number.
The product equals -1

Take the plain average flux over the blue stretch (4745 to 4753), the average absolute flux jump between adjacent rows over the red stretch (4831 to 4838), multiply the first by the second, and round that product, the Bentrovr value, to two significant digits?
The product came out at 3.7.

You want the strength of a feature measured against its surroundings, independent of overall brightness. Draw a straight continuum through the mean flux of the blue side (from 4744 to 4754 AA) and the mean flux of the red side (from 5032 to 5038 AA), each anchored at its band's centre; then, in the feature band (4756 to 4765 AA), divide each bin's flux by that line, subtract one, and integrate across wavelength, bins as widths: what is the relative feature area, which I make -0.23 AA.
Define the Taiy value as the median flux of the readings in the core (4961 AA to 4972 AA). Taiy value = 11.7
